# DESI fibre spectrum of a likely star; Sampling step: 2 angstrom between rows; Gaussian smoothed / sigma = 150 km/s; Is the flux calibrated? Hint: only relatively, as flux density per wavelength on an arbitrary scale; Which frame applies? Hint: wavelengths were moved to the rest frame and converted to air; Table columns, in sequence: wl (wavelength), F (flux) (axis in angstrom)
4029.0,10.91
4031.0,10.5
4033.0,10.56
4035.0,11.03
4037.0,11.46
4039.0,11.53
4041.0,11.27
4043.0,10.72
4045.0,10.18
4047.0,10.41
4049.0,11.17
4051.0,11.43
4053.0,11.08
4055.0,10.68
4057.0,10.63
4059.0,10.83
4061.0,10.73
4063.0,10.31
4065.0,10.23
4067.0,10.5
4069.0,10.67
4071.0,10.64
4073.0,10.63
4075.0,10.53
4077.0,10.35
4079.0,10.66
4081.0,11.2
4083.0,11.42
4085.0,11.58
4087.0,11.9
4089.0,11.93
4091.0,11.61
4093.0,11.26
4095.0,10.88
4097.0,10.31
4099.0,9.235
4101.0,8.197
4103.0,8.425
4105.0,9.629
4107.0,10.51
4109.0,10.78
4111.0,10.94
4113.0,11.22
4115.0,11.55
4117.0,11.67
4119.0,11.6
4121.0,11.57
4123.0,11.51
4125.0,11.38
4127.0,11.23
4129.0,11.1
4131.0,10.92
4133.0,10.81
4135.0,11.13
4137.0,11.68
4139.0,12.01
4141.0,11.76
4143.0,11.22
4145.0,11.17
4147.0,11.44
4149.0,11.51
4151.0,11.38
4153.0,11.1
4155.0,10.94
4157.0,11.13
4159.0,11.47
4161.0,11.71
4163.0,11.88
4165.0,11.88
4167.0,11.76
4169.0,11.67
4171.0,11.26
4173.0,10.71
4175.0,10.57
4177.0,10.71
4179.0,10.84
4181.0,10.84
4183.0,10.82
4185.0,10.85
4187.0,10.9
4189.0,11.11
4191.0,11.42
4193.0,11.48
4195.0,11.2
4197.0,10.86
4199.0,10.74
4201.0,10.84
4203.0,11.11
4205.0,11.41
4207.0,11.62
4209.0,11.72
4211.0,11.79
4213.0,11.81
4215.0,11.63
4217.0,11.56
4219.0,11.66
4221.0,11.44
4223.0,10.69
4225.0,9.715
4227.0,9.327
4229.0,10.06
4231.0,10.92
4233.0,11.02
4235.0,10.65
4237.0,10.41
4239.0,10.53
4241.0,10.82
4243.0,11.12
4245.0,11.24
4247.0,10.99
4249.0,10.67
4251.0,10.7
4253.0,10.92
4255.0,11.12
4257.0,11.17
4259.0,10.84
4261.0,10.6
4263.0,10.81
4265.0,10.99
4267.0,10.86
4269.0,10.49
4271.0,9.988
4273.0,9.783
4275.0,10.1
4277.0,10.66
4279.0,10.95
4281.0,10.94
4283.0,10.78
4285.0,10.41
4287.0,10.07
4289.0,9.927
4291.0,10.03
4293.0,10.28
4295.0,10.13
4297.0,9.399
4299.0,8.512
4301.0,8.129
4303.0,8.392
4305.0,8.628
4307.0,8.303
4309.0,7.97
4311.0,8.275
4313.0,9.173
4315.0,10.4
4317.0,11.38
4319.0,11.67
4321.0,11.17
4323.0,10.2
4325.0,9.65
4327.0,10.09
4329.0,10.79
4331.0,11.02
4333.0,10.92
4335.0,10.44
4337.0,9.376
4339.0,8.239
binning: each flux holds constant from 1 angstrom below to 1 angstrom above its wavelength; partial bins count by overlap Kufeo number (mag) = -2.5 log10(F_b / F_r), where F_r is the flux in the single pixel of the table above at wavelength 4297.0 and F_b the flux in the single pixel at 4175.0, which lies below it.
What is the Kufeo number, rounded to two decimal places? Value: -0.13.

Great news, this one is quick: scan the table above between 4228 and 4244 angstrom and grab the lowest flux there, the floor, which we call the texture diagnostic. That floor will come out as 10.06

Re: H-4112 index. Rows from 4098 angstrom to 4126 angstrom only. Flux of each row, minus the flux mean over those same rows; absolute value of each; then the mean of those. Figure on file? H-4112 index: 1.0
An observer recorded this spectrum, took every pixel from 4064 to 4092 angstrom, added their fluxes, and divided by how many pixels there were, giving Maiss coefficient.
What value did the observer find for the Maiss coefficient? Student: 11.0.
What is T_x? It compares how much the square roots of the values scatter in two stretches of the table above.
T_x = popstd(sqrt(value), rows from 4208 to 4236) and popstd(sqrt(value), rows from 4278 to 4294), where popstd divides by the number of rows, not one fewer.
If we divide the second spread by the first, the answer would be 0.5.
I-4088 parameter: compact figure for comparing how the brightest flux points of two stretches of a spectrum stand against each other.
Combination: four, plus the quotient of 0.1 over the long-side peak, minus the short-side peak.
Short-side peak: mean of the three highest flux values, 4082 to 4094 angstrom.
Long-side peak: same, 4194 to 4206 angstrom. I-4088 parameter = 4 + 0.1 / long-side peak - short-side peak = -7.8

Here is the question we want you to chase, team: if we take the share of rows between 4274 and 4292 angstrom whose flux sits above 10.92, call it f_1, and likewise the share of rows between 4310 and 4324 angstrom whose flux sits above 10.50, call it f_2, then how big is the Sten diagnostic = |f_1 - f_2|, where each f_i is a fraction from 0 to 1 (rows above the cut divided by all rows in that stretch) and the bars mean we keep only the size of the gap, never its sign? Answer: 0.21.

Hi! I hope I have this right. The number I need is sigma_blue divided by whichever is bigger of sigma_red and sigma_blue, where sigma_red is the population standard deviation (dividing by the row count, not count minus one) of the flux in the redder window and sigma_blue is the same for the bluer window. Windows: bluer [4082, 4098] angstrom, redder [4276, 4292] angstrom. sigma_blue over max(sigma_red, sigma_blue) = 1.0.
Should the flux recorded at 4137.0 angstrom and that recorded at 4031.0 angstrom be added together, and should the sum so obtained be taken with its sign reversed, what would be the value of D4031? -22.2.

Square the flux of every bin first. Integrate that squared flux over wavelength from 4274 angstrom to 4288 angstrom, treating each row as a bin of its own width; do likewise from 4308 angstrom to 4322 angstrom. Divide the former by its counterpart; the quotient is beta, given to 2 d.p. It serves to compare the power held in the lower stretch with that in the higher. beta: 1.09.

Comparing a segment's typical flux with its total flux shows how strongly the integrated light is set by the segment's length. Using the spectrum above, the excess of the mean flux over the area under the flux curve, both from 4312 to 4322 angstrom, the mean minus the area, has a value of -97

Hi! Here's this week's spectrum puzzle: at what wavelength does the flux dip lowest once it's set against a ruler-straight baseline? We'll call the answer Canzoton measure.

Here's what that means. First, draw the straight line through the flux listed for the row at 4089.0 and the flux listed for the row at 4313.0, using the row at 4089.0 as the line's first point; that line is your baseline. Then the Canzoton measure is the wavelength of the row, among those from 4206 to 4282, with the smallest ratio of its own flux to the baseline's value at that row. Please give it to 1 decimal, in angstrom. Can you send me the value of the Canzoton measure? 4227.0 angstrom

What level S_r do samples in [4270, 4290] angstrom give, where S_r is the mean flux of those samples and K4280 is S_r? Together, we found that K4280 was 10.36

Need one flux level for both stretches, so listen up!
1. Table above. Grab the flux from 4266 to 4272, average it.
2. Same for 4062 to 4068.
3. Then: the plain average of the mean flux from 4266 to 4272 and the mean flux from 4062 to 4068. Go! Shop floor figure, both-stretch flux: 10.4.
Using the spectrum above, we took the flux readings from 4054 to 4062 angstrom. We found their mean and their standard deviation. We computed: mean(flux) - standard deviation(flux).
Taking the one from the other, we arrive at 10.6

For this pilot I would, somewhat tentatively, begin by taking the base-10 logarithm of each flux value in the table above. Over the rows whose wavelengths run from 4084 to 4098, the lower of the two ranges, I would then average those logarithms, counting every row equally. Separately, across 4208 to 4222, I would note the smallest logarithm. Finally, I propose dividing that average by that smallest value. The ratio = 1.00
